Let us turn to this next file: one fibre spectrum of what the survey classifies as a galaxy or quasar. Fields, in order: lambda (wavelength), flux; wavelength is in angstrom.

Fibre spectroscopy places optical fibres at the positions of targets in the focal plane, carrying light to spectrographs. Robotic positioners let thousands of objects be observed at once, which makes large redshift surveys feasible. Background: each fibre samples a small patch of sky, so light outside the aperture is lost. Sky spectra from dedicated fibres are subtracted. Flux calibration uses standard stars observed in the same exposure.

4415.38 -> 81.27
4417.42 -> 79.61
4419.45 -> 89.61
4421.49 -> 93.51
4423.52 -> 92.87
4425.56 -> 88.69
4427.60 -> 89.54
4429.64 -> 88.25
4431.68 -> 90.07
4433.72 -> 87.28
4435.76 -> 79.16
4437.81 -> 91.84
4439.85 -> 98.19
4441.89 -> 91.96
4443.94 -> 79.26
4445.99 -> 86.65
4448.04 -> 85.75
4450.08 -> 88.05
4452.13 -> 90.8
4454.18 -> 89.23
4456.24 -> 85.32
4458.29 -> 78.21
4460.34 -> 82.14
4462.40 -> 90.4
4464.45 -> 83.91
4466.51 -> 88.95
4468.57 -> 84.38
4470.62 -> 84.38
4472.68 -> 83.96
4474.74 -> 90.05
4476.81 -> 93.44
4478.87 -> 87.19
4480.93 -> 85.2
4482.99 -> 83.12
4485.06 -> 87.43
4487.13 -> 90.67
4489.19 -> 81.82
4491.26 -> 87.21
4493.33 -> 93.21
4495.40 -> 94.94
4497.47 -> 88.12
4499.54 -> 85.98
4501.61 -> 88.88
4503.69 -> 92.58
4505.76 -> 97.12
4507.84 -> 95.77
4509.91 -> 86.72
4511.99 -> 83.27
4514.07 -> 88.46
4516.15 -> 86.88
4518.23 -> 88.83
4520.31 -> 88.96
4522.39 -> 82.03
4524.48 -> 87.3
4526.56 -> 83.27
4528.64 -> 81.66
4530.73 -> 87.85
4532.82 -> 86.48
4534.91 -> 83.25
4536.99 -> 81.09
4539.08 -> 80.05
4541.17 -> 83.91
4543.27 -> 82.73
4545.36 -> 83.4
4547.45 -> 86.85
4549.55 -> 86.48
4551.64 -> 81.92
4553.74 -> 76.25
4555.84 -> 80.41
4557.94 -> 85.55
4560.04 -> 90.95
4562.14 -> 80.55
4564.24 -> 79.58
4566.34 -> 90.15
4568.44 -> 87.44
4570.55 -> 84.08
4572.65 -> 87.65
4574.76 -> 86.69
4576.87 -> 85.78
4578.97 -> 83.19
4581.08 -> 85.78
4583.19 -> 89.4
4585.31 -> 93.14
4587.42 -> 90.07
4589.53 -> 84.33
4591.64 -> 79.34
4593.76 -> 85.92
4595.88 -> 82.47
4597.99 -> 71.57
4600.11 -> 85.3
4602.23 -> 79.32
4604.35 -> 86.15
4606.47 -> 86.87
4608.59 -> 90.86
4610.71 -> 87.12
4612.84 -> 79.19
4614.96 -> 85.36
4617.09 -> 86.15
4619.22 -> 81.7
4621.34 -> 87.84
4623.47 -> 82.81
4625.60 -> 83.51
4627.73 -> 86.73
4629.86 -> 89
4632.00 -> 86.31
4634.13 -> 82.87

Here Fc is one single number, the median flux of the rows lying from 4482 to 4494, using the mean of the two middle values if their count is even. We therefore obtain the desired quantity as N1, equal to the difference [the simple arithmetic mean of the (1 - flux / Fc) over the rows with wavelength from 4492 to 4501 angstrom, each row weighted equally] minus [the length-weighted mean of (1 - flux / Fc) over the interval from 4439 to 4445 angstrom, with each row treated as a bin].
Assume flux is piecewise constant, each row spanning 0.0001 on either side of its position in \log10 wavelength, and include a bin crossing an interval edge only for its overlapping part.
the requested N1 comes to -0.01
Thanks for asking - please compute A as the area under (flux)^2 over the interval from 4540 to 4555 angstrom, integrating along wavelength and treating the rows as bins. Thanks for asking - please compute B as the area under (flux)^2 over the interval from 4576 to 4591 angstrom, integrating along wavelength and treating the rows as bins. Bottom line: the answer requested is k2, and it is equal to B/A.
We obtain 1.10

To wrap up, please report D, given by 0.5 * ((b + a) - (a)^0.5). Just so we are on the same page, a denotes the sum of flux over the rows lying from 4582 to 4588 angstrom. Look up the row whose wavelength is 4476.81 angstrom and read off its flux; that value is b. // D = 175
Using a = 273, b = 93.44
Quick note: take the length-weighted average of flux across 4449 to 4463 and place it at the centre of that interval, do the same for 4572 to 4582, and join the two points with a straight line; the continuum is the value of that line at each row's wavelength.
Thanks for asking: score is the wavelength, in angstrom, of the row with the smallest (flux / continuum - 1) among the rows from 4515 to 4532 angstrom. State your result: 4528.64 angstrom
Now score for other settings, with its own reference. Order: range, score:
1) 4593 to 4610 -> 4597.99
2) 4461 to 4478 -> 4464.45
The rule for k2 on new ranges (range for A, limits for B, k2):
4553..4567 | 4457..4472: 1.10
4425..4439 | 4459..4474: 1.01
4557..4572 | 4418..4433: 1.11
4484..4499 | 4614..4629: 0.91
